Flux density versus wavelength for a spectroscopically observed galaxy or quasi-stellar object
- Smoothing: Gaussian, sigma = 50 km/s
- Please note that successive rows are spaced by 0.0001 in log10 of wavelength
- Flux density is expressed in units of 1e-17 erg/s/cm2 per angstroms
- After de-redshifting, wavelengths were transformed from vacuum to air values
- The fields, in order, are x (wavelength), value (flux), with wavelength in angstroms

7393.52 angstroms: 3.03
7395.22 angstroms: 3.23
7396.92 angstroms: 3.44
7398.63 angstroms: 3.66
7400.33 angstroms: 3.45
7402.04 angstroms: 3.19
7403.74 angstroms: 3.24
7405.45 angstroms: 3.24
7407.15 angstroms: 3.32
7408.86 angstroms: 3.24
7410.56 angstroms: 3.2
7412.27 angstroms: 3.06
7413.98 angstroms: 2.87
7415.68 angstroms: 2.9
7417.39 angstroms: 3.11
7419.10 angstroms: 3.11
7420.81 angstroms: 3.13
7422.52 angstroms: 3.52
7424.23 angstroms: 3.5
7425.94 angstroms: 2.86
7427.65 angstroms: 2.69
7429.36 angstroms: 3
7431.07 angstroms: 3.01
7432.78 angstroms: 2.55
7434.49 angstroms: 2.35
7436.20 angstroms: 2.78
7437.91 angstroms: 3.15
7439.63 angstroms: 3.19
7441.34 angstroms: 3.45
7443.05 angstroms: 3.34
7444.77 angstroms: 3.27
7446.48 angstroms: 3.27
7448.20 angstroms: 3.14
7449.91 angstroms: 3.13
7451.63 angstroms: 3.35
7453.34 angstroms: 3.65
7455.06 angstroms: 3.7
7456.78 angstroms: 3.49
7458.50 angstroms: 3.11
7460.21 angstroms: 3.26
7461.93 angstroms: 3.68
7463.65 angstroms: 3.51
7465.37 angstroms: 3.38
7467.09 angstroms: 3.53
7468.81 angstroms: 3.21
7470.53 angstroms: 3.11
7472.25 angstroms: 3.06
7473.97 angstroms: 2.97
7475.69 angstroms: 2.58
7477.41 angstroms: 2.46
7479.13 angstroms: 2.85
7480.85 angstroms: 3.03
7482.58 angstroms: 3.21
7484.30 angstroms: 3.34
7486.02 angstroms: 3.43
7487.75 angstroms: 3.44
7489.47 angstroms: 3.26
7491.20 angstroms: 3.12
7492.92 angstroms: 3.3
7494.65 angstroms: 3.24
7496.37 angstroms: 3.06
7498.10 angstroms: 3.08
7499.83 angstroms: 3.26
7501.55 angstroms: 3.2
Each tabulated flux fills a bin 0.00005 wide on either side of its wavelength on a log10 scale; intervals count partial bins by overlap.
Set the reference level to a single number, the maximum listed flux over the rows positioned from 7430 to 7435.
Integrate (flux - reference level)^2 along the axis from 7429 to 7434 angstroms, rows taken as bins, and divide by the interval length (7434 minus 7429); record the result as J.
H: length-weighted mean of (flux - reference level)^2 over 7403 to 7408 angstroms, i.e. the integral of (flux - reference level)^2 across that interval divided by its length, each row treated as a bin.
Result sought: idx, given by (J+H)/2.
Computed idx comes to 0.09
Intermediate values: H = 0.07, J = 0.104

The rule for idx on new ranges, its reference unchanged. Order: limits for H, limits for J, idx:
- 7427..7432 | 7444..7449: 0.04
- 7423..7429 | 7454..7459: 0.19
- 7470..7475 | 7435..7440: 0.04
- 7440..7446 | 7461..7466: 0.20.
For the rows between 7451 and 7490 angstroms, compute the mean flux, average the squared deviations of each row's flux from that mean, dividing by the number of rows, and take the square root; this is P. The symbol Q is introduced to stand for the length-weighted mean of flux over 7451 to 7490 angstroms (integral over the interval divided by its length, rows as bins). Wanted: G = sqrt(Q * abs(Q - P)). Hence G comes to 3.1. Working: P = 0.32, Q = 3.24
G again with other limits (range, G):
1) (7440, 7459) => 3.3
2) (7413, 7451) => 2.9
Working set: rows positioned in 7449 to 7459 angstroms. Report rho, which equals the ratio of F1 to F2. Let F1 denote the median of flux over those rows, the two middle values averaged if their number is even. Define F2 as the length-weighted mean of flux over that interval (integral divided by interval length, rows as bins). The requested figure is 1.002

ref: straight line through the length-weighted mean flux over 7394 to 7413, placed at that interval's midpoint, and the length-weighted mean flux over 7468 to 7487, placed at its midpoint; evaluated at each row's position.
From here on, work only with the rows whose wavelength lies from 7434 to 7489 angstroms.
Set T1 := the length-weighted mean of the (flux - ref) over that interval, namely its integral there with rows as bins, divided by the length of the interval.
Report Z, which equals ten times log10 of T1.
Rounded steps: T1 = 0.12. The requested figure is -9.1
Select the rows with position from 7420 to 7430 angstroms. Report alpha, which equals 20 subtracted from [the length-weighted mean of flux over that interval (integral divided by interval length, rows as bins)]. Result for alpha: -16.9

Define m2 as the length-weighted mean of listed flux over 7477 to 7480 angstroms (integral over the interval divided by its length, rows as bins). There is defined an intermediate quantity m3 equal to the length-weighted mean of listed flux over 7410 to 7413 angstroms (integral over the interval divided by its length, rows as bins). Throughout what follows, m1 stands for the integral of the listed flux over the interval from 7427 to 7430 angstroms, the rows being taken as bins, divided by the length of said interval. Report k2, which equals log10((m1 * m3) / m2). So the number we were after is 0.52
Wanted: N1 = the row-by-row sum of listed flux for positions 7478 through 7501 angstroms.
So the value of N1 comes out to 41.6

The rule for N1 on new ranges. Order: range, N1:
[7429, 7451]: 39.6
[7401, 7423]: 41.1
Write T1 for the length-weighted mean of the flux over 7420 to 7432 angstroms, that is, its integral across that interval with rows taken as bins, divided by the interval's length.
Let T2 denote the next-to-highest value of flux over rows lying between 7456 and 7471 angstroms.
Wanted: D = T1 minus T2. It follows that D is -0.43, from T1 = 3.10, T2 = 3.53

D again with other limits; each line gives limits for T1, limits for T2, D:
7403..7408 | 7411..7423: 0.14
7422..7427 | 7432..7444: -0.09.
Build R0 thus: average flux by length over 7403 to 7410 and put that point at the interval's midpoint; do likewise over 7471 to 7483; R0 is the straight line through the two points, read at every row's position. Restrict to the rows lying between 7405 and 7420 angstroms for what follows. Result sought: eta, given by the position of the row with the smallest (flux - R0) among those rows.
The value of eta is 7413.98 angstroms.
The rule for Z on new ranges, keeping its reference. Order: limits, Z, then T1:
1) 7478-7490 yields -6.9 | 0.20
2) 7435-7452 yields -14.3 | 0.04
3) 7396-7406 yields -11.5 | 0.07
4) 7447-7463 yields -5.5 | 0.28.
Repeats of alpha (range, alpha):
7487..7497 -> -16.8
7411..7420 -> -17.0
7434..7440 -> -17.1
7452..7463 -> -16.5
